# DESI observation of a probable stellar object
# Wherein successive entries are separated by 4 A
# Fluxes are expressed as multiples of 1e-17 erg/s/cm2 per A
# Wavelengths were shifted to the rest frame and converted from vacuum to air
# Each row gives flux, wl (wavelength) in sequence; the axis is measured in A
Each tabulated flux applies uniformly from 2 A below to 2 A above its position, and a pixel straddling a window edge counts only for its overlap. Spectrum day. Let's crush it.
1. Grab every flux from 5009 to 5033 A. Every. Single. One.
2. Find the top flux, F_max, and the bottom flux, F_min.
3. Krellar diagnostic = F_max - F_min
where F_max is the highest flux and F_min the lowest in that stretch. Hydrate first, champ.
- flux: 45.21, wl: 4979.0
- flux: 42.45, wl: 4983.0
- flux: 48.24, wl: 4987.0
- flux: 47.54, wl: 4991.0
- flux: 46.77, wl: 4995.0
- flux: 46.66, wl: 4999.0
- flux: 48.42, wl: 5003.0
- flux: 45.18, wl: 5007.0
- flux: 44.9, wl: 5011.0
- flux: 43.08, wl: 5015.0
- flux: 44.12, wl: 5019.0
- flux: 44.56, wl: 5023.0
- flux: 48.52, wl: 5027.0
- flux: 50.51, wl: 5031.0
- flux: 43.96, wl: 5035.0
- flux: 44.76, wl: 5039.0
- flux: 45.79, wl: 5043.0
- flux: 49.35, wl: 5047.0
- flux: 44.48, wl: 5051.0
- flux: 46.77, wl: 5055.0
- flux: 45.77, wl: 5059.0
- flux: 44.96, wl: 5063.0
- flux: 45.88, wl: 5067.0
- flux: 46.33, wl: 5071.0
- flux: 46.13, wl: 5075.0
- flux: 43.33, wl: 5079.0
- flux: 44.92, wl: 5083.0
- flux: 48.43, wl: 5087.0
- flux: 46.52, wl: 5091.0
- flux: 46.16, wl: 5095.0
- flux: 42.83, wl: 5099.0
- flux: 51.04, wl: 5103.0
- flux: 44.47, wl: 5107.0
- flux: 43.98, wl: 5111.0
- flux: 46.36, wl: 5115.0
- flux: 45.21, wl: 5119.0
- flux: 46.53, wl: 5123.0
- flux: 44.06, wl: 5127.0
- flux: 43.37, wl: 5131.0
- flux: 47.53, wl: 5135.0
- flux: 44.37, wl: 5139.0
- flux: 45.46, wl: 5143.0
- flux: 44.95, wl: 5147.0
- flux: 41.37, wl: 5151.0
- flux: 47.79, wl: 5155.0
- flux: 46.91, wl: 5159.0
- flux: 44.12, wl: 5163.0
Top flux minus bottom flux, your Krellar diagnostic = 7.4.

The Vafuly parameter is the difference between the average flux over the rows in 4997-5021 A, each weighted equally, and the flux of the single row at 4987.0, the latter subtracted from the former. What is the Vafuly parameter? -2.8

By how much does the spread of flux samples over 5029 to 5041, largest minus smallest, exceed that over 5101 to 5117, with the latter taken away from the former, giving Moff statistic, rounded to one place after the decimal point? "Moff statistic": -0.5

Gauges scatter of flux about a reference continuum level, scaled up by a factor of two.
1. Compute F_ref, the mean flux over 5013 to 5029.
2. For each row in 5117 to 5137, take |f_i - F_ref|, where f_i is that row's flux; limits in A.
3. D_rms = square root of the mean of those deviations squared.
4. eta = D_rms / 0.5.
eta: 3.1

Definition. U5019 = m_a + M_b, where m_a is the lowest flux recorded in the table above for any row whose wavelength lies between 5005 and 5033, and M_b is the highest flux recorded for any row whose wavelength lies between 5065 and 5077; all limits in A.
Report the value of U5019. 89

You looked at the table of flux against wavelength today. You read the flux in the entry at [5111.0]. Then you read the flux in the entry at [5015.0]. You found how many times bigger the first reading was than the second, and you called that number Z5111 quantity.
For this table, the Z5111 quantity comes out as 1.02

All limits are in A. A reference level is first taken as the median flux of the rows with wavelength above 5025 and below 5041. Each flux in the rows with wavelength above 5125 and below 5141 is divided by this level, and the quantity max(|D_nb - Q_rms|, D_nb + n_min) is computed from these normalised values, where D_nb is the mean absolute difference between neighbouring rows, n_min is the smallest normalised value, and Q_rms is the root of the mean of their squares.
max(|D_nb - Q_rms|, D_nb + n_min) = 0.99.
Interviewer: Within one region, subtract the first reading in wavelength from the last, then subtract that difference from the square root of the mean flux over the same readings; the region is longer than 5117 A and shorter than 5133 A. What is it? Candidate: 8.5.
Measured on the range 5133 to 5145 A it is 8.8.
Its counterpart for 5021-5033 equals 1.0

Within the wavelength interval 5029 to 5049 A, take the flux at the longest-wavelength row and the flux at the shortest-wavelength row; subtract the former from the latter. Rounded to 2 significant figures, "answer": 1.2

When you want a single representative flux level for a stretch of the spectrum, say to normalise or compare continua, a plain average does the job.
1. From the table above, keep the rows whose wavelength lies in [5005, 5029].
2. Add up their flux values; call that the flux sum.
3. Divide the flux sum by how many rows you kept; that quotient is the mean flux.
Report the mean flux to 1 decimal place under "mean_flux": 45.1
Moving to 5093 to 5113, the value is 45.7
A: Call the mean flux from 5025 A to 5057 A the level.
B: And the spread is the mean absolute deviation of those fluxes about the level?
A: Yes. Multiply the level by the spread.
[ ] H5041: 94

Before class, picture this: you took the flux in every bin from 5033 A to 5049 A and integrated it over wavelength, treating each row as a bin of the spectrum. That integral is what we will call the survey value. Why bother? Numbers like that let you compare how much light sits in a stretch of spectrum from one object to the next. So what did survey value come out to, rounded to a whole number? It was 735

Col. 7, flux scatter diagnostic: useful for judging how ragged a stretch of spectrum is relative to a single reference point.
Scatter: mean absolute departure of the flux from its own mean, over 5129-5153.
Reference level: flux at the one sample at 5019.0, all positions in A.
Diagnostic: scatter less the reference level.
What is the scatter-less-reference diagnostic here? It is -42.6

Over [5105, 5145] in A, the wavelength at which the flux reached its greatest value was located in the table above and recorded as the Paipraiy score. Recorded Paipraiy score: 5135.0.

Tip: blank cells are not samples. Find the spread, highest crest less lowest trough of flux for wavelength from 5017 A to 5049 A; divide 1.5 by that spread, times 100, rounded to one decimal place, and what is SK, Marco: 22.9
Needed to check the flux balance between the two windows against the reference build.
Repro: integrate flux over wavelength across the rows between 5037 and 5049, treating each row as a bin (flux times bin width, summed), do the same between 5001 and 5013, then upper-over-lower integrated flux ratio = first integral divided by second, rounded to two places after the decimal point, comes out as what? 1.01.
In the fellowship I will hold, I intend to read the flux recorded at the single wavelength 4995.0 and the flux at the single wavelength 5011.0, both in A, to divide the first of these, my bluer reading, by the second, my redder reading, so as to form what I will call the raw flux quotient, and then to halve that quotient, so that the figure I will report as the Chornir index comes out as 0.521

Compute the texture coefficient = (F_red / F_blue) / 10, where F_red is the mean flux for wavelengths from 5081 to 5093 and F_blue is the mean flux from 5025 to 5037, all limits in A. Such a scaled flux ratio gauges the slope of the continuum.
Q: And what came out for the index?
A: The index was 0.098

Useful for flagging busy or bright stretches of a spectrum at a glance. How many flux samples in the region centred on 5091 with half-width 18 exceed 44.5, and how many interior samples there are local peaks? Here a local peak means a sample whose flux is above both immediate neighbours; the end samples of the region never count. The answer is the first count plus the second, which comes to 8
